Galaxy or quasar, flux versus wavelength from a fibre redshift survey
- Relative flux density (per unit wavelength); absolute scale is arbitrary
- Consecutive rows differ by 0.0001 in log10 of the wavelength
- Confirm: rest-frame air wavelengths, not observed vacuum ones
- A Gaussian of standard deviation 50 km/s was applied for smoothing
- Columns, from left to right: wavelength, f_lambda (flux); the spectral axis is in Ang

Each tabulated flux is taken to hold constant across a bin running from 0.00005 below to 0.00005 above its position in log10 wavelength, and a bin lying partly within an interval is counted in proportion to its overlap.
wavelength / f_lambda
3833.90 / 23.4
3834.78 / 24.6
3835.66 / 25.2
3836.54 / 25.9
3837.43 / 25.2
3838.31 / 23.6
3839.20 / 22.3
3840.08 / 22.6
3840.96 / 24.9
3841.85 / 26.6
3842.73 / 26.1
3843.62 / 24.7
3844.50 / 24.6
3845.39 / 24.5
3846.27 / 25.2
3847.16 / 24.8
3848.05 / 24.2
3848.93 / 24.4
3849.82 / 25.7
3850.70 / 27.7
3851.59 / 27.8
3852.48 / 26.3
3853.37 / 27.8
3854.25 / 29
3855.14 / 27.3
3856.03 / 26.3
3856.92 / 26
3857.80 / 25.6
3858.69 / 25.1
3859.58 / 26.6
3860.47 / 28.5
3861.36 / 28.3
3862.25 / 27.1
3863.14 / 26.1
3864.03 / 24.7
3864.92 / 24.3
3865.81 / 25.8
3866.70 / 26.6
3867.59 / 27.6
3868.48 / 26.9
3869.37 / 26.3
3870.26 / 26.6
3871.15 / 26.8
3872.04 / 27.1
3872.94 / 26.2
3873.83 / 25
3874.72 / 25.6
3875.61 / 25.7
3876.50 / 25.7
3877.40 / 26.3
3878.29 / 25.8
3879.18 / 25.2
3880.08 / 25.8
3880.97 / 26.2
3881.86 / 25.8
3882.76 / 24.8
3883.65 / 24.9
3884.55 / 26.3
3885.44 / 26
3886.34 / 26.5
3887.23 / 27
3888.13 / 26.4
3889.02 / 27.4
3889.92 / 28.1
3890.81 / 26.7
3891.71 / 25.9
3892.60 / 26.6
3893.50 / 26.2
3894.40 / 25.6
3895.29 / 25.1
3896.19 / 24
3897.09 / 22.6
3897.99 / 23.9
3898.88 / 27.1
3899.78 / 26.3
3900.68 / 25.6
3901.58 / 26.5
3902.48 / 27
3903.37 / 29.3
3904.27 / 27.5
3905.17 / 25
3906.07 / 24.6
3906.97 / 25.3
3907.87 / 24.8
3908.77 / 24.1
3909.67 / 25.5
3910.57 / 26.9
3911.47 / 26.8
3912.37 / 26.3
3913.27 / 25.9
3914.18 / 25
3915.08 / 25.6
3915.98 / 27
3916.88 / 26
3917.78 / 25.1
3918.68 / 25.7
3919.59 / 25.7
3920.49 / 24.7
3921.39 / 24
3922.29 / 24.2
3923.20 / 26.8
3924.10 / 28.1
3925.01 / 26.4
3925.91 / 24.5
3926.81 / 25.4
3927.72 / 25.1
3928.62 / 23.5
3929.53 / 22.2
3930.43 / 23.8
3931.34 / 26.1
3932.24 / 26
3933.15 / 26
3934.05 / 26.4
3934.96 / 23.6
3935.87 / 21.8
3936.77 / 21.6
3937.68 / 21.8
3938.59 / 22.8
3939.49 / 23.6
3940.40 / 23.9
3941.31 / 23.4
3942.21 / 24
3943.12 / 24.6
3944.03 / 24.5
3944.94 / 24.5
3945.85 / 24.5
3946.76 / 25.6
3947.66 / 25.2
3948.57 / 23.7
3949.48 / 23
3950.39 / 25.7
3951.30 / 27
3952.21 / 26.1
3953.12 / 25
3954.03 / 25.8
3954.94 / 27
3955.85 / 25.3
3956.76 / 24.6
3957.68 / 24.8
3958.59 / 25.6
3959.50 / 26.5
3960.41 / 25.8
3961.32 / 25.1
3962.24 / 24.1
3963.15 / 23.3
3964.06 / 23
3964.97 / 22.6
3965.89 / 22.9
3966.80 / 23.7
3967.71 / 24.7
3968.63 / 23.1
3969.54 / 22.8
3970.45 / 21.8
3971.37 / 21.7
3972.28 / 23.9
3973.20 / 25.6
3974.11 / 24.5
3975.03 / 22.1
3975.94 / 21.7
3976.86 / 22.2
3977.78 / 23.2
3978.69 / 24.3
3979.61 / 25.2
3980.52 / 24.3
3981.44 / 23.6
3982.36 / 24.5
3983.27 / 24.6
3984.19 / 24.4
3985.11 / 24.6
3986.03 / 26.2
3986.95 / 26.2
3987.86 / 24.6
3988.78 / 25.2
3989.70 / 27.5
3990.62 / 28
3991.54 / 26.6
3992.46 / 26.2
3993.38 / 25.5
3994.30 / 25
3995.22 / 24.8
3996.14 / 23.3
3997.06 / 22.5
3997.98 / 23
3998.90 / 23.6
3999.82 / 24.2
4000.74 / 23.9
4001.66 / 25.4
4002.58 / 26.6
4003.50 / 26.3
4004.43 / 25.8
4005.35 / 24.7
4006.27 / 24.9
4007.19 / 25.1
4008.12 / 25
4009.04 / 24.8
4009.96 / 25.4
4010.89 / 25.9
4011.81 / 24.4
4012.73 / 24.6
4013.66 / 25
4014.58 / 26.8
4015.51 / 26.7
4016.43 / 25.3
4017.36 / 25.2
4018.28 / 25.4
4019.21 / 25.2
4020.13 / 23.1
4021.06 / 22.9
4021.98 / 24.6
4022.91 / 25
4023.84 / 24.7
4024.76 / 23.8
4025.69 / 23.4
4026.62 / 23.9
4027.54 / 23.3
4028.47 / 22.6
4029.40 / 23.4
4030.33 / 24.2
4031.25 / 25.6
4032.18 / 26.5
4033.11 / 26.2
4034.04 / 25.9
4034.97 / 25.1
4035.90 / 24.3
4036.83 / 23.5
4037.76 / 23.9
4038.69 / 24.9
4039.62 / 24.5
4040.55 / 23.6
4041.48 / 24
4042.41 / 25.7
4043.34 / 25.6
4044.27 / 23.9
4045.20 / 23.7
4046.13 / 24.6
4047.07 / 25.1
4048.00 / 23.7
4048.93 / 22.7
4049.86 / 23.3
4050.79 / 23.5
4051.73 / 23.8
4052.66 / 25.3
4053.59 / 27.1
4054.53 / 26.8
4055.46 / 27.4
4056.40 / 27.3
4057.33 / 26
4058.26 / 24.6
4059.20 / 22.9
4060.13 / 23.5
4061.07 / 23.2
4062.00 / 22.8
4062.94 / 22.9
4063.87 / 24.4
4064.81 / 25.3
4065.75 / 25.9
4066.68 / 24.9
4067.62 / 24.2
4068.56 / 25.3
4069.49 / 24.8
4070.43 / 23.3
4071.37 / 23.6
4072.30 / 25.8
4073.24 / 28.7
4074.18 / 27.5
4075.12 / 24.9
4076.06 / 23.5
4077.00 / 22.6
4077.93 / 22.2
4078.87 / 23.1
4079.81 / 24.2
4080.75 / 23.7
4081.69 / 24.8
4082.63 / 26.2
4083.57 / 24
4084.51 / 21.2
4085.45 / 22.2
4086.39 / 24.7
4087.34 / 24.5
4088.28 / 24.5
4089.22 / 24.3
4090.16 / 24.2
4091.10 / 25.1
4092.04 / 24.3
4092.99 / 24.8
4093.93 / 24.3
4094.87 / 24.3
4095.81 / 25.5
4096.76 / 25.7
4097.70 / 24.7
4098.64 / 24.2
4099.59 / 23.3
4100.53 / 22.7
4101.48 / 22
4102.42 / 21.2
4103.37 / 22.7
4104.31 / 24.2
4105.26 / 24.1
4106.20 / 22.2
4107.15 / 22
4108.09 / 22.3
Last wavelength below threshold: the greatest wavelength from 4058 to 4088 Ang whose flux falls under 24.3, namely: 4085.45 Ang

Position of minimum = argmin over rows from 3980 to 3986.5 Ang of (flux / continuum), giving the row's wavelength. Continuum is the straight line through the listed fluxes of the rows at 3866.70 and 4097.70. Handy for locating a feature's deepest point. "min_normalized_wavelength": 3981.44 Ang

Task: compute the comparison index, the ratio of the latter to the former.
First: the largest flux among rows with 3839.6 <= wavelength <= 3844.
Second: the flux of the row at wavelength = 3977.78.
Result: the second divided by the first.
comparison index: 0.87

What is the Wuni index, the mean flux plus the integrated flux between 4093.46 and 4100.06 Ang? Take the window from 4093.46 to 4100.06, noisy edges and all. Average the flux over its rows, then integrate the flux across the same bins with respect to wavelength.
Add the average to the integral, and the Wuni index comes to 187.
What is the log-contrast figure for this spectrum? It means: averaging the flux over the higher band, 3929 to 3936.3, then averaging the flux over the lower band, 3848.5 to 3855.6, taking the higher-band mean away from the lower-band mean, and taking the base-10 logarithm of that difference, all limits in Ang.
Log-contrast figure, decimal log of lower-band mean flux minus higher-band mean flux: 0.40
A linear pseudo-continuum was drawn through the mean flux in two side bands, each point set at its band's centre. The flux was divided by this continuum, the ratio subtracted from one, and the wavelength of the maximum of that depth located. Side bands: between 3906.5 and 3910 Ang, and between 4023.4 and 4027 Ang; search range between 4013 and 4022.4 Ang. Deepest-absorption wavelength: 4021.06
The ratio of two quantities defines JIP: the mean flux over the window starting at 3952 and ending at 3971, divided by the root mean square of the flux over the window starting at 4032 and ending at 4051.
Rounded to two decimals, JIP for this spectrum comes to 1.00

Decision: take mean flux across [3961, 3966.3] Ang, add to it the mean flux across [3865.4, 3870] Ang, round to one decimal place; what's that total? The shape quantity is 50.1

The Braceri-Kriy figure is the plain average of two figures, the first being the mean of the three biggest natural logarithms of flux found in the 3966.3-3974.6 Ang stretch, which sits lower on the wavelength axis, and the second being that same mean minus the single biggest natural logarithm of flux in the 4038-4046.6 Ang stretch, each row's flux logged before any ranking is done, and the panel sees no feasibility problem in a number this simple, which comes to 1.593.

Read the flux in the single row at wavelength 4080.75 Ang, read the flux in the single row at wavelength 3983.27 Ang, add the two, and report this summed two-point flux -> 48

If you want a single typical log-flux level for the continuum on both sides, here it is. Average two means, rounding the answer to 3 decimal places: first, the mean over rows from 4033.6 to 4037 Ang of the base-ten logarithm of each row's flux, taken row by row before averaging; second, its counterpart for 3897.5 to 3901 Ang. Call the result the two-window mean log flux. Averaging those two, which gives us 1.401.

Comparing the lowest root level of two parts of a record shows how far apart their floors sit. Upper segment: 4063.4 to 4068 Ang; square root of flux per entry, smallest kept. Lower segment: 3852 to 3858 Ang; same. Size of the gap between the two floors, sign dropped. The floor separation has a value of 0.14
